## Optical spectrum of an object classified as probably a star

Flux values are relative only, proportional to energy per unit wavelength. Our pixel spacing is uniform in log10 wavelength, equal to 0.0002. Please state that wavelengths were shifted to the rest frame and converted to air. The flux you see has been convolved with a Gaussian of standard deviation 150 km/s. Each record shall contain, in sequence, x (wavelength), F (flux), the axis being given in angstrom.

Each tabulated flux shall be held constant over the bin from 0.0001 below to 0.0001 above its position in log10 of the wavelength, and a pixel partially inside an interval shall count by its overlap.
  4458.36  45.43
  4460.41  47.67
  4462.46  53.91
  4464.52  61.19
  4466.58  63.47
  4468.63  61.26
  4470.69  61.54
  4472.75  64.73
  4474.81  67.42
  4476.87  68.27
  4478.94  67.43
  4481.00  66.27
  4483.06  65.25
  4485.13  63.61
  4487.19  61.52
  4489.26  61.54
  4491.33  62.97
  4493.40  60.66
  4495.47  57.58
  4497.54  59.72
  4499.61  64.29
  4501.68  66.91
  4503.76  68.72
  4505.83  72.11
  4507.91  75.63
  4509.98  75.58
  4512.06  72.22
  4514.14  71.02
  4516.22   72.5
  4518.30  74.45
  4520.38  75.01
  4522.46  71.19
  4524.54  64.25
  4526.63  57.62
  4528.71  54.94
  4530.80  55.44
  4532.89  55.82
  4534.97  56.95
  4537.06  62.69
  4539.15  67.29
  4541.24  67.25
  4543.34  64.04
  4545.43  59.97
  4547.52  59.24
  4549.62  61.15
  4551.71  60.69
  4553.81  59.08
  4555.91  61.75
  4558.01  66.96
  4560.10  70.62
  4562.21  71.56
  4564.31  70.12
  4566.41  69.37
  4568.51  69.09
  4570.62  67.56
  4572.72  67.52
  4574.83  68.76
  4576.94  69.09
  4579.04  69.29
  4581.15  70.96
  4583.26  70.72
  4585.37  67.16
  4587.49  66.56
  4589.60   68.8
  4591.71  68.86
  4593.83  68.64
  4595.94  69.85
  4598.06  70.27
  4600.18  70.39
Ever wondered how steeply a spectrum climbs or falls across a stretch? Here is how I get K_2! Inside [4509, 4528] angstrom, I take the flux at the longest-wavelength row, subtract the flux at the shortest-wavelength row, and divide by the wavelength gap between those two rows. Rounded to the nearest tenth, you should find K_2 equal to -1.1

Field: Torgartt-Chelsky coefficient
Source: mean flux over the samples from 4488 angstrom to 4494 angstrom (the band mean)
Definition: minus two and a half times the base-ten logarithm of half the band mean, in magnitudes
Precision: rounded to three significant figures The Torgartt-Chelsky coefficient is -3.72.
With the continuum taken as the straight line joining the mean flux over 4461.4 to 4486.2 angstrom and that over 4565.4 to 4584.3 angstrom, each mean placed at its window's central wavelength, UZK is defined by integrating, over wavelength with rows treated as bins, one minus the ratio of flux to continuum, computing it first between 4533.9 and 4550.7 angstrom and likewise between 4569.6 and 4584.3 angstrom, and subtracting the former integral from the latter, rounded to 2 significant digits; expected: -1.2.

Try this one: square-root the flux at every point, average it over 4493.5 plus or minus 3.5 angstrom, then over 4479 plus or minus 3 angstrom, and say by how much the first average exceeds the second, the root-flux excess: -0.43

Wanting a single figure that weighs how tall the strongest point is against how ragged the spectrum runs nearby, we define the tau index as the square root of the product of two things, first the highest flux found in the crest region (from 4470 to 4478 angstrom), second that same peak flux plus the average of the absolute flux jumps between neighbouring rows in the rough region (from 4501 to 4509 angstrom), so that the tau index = 70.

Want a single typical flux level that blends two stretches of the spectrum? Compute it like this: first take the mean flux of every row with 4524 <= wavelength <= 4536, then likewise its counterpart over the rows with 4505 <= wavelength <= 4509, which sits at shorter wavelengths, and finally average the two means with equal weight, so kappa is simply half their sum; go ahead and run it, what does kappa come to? 66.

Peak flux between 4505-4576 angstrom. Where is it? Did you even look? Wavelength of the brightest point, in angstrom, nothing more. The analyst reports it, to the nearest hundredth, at 4507.91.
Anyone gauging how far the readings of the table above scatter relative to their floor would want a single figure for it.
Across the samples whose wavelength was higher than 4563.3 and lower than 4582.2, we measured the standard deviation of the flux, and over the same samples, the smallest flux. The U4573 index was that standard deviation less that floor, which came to -66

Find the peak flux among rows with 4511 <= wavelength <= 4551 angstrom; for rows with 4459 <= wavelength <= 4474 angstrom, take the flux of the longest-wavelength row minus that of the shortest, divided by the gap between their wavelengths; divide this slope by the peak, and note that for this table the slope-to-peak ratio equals 0.018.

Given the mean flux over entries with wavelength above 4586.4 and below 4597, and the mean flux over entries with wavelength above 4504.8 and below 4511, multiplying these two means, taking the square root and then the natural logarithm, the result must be 4.27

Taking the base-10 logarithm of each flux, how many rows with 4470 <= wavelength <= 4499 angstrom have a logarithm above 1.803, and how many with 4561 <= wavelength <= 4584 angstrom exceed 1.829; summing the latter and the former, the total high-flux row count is 18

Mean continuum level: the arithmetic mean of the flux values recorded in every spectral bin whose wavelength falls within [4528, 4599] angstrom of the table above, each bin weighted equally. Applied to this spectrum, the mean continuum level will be 66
